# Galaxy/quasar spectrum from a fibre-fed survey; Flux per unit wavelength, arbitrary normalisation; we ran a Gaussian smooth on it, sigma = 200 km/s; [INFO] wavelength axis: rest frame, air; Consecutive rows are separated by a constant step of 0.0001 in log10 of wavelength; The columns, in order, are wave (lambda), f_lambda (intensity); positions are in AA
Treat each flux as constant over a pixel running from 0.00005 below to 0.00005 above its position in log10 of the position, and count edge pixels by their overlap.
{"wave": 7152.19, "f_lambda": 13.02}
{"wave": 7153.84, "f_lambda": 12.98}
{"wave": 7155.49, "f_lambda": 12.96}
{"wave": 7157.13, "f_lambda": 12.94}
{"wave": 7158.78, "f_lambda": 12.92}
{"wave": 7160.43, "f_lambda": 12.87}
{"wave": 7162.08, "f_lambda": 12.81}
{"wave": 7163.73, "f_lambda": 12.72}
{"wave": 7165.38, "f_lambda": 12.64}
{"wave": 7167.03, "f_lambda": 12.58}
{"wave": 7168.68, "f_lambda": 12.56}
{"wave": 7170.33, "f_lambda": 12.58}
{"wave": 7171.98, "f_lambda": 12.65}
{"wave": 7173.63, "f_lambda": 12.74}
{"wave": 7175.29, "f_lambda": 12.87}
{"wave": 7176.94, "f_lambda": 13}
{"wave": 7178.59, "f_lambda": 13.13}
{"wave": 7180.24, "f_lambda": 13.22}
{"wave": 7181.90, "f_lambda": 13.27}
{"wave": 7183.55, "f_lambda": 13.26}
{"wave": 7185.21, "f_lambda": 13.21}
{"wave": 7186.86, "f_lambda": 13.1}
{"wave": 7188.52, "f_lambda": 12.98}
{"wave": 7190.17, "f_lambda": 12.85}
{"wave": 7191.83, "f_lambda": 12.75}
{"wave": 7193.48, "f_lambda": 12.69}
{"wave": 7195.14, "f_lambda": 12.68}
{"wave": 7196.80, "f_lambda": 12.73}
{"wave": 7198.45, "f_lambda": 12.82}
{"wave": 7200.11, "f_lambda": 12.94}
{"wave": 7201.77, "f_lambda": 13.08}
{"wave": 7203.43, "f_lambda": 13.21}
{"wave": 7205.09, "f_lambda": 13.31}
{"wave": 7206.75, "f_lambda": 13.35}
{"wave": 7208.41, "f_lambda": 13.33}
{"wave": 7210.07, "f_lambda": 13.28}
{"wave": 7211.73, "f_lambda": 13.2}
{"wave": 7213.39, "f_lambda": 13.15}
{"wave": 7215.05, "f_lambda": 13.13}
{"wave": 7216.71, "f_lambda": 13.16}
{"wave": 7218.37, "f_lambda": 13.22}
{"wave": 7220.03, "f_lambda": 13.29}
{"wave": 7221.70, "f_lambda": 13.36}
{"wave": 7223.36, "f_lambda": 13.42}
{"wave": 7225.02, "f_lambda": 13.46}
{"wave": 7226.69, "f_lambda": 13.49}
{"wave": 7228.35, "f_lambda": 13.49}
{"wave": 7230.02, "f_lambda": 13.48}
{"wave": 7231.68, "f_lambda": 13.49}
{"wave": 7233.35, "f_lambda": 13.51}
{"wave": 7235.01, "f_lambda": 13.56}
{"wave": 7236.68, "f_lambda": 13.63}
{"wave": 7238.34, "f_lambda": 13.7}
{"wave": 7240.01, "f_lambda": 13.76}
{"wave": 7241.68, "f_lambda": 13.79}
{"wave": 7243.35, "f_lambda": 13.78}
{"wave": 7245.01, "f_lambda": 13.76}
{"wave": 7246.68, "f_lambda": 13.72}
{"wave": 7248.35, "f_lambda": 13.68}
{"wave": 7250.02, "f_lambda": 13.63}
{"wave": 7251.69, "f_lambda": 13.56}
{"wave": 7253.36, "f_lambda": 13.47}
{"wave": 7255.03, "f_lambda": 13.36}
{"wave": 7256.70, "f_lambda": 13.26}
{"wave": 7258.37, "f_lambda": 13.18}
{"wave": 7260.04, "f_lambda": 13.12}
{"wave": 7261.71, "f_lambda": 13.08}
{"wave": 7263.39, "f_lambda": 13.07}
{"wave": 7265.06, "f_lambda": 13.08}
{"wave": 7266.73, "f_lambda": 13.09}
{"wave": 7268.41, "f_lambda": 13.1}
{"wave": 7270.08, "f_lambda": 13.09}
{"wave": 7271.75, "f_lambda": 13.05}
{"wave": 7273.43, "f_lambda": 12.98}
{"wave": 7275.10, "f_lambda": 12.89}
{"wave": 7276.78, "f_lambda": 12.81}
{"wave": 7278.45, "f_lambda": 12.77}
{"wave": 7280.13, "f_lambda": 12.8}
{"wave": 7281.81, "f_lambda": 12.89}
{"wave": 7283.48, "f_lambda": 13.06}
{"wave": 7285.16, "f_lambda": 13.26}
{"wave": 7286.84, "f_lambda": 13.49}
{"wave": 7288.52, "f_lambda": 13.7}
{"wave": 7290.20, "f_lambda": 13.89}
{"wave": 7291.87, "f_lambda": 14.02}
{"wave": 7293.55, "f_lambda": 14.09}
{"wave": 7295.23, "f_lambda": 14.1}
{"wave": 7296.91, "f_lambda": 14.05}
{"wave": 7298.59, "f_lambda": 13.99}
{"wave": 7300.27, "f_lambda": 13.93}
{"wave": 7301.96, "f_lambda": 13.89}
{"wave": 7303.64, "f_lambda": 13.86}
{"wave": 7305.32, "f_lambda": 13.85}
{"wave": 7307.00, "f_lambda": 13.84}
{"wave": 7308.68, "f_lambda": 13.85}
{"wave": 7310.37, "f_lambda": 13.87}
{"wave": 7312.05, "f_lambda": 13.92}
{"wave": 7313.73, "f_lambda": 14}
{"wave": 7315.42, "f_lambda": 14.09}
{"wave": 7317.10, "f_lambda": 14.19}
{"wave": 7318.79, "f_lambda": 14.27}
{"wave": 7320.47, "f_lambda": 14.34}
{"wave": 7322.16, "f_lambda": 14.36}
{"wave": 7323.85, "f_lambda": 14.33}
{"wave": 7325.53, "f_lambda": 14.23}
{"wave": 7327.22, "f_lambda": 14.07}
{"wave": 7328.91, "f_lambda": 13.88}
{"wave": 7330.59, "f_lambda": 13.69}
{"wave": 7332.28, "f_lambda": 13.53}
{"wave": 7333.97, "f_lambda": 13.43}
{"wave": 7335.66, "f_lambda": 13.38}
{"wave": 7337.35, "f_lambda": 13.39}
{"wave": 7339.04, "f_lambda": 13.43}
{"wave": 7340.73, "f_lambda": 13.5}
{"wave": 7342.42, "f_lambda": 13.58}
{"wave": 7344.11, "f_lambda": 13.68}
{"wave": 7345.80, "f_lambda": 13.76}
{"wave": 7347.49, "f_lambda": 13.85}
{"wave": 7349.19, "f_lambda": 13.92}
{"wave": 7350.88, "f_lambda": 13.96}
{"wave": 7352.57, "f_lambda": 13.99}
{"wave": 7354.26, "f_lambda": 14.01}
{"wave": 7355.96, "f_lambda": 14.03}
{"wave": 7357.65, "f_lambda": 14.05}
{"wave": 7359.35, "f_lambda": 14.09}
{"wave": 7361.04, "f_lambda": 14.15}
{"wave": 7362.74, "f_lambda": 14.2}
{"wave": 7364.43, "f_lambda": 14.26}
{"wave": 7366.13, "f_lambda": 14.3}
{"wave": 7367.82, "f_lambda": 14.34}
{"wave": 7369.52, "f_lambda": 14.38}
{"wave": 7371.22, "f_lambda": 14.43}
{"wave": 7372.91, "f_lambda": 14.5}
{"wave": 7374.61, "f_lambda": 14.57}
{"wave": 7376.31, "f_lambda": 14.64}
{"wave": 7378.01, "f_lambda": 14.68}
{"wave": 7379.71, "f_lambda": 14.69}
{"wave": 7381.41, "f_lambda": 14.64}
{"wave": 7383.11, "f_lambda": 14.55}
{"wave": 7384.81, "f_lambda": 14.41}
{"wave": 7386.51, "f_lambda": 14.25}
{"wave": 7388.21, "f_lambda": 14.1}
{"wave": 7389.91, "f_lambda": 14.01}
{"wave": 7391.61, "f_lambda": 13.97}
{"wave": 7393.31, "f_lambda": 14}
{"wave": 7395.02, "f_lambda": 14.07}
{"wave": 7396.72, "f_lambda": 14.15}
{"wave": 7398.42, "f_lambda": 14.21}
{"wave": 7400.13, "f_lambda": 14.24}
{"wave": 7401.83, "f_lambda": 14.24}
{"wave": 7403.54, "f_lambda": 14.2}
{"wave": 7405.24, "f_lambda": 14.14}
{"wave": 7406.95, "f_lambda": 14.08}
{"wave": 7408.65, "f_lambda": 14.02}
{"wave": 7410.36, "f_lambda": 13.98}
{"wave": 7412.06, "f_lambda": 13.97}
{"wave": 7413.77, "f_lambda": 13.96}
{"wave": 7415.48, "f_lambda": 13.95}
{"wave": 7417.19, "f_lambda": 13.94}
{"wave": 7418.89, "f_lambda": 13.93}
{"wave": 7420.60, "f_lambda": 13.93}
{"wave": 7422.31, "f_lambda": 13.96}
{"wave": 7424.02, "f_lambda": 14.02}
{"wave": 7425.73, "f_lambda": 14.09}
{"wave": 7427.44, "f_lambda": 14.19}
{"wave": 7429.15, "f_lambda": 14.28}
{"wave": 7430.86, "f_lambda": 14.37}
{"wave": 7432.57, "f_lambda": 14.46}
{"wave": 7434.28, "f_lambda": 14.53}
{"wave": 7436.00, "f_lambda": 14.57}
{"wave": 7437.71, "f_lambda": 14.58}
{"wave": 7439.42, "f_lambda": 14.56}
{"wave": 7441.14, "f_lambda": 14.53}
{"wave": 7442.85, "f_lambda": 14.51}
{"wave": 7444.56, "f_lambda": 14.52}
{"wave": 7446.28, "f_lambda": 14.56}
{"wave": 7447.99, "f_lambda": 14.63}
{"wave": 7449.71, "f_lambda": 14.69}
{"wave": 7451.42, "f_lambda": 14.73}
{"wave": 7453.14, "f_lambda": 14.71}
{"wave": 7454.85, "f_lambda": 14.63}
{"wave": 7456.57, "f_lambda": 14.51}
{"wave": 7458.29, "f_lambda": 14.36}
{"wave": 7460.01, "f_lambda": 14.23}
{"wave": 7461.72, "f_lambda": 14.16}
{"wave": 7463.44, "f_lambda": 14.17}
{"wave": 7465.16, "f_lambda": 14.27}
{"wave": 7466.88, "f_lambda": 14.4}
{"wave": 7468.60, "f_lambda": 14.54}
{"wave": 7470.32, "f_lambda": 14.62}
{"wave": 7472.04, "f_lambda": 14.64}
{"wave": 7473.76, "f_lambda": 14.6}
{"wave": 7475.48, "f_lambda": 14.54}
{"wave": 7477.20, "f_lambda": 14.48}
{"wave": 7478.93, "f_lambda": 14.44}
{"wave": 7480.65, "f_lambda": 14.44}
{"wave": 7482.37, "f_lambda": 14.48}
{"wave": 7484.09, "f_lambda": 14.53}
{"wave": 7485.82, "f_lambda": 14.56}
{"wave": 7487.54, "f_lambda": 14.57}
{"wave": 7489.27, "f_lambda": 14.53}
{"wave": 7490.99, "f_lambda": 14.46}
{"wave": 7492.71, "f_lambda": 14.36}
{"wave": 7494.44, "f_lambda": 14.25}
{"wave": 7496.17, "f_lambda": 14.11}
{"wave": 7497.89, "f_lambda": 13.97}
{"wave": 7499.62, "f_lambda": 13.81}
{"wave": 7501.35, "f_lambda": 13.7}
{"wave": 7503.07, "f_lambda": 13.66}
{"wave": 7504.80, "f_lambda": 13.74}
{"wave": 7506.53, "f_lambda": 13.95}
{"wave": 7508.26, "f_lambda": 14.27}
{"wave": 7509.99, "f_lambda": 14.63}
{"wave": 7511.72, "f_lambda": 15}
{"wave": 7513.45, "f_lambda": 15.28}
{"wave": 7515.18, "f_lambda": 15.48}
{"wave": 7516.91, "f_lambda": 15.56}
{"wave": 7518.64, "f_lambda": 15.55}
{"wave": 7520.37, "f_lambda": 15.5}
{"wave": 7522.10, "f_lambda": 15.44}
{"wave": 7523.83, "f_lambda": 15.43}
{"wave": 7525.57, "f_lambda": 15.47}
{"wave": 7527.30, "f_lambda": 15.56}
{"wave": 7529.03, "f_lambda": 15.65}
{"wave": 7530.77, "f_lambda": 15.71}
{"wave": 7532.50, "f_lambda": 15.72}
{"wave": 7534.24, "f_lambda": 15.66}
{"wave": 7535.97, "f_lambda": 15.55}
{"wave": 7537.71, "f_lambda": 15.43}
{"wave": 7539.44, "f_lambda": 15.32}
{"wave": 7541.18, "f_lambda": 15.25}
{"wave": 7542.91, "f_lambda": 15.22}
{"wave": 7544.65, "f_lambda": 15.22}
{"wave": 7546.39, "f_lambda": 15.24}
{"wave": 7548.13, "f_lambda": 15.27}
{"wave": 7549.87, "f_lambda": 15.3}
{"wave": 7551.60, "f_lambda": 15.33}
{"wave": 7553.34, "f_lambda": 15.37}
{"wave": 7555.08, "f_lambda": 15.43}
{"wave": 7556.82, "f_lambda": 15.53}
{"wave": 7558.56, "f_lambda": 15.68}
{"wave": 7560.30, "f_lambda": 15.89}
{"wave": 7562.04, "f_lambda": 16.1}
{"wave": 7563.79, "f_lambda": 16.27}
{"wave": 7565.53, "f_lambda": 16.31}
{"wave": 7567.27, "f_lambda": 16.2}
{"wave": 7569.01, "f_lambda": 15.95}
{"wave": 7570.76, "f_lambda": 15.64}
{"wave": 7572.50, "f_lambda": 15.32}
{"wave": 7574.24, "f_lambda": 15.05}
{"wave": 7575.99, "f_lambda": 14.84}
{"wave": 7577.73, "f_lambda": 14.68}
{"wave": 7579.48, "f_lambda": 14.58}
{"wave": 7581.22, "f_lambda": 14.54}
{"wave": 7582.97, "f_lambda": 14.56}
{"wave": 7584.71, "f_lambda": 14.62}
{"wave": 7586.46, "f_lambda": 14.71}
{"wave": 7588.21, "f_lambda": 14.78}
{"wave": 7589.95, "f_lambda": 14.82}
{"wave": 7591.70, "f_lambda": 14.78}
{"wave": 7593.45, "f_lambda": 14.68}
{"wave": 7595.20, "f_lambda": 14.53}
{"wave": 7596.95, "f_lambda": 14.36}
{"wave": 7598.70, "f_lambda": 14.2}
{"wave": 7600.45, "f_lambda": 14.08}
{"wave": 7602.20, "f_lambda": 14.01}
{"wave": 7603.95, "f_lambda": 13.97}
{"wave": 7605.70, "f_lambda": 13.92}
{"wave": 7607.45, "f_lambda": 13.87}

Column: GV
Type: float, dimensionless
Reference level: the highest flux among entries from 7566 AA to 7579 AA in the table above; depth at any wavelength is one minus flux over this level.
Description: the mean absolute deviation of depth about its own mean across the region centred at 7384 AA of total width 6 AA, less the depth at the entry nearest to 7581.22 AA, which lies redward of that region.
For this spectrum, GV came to -0.094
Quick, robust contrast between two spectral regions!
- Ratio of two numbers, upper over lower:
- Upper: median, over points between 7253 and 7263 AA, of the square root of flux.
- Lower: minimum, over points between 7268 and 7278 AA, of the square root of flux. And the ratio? 1.02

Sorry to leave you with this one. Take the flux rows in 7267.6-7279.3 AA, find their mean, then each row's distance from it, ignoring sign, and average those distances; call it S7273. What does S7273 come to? 0.113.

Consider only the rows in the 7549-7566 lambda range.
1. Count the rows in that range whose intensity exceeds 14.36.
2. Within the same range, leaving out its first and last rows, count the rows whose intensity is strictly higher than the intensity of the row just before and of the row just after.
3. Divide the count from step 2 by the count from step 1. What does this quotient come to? 0.00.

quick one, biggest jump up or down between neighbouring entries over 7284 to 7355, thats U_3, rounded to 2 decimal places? 0.23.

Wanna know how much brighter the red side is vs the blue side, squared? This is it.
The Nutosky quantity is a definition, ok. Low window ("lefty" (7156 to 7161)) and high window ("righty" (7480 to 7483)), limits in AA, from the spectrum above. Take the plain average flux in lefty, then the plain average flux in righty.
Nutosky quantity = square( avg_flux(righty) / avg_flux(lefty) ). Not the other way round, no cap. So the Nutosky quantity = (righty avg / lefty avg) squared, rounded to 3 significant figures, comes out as 1.25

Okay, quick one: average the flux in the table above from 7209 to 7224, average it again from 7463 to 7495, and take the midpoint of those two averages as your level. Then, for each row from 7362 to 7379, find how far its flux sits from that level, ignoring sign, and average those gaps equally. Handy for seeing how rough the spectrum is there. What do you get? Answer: 0.57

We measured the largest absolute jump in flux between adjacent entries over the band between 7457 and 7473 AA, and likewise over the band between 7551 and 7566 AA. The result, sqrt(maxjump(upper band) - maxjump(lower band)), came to 0.26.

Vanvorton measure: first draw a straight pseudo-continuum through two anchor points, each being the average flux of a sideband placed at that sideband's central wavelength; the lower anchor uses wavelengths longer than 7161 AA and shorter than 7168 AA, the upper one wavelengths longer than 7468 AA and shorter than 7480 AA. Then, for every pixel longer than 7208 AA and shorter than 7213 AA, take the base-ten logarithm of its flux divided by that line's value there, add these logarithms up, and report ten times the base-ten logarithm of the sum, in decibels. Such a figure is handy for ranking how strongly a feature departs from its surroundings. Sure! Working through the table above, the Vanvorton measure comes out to -15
